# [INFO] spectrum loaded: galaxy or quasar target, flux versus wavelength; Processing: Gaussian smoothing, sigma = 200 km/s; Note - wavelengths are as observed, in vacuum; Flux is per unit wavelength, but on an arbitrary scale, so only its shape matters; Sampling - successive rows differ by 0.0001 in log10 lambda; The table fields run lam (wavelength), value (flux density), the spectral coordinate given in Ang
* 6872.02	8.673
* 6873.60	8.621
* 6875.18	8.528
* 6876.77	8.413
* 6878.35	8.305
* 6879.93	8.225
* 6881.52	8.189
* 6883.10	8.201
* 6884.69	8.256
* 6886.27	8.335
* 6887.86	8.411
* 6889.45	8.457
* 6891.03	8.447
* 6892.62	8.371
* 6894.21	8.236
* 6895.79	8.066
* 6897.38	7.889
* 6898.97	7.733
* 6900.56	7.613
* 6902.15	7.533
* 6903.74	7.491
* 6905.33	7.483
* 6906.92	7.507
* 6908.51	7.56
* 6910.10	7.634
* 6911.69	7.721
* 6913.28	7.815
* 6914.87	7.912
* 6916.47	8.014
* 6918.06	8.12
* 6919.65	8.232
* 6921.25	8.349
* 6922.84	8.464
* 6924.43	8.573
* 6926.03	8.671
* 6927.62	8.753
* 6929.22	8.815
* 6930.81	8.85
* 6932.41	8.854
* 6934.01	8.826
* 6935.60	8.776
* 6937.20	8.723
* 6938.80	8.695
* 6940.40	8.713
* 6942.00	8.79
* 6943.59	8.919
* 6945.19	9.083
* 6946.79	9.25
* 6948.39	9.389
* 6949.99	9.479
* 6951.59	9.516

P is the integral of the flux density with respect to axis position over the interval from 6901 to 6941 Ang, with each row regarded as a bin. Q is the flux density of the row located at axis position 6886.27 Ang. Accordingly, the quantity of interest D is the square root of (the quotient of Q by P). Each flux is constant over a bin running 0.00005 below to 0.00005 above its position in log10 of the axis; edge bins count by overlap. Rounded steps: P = 329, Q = 8.335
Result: 0.16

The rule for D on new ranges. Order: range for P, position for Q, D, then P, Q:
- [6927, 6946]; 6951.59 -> 0.24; 168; 9.516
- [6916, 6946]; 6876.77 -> 0.18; 260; 8.413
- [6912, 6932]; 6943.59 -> 0.23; 167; 8.919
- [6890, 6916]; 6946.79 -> 0.21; 203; 9.25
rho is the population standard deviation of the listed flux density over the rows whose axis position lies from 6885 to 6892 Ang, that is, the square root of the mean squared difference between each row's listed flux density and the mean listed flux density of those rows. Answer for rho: 0.048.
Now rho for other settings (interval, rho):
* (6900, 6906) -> 0.052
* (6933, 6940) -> 0.050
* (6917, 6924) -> 0.128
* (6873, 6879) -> 0.119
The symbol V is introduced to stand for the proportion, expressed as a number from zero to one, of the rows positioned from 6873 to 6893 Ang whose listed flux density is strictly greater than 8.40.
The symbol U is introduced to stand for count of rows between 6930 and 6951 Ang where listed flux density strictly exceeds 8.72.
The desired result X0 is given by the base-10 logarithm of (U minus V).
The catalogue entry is 1.02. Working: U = 11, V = 0.46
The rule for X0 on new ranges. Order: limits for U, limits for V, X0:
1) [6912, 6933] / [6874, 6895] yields 0.56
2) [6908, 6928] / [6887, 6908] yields -0.11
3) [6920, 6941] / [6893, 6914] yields 0.85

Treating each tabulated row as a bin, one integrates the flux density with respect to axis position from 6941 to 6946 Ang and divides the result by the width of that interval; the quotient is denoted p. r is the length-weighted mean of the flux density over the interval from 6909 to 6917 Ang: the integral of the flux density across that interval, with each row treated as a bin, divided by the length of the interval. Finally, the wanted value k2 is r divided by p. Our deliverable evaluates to 0.87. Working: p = 8.9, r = 7.80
